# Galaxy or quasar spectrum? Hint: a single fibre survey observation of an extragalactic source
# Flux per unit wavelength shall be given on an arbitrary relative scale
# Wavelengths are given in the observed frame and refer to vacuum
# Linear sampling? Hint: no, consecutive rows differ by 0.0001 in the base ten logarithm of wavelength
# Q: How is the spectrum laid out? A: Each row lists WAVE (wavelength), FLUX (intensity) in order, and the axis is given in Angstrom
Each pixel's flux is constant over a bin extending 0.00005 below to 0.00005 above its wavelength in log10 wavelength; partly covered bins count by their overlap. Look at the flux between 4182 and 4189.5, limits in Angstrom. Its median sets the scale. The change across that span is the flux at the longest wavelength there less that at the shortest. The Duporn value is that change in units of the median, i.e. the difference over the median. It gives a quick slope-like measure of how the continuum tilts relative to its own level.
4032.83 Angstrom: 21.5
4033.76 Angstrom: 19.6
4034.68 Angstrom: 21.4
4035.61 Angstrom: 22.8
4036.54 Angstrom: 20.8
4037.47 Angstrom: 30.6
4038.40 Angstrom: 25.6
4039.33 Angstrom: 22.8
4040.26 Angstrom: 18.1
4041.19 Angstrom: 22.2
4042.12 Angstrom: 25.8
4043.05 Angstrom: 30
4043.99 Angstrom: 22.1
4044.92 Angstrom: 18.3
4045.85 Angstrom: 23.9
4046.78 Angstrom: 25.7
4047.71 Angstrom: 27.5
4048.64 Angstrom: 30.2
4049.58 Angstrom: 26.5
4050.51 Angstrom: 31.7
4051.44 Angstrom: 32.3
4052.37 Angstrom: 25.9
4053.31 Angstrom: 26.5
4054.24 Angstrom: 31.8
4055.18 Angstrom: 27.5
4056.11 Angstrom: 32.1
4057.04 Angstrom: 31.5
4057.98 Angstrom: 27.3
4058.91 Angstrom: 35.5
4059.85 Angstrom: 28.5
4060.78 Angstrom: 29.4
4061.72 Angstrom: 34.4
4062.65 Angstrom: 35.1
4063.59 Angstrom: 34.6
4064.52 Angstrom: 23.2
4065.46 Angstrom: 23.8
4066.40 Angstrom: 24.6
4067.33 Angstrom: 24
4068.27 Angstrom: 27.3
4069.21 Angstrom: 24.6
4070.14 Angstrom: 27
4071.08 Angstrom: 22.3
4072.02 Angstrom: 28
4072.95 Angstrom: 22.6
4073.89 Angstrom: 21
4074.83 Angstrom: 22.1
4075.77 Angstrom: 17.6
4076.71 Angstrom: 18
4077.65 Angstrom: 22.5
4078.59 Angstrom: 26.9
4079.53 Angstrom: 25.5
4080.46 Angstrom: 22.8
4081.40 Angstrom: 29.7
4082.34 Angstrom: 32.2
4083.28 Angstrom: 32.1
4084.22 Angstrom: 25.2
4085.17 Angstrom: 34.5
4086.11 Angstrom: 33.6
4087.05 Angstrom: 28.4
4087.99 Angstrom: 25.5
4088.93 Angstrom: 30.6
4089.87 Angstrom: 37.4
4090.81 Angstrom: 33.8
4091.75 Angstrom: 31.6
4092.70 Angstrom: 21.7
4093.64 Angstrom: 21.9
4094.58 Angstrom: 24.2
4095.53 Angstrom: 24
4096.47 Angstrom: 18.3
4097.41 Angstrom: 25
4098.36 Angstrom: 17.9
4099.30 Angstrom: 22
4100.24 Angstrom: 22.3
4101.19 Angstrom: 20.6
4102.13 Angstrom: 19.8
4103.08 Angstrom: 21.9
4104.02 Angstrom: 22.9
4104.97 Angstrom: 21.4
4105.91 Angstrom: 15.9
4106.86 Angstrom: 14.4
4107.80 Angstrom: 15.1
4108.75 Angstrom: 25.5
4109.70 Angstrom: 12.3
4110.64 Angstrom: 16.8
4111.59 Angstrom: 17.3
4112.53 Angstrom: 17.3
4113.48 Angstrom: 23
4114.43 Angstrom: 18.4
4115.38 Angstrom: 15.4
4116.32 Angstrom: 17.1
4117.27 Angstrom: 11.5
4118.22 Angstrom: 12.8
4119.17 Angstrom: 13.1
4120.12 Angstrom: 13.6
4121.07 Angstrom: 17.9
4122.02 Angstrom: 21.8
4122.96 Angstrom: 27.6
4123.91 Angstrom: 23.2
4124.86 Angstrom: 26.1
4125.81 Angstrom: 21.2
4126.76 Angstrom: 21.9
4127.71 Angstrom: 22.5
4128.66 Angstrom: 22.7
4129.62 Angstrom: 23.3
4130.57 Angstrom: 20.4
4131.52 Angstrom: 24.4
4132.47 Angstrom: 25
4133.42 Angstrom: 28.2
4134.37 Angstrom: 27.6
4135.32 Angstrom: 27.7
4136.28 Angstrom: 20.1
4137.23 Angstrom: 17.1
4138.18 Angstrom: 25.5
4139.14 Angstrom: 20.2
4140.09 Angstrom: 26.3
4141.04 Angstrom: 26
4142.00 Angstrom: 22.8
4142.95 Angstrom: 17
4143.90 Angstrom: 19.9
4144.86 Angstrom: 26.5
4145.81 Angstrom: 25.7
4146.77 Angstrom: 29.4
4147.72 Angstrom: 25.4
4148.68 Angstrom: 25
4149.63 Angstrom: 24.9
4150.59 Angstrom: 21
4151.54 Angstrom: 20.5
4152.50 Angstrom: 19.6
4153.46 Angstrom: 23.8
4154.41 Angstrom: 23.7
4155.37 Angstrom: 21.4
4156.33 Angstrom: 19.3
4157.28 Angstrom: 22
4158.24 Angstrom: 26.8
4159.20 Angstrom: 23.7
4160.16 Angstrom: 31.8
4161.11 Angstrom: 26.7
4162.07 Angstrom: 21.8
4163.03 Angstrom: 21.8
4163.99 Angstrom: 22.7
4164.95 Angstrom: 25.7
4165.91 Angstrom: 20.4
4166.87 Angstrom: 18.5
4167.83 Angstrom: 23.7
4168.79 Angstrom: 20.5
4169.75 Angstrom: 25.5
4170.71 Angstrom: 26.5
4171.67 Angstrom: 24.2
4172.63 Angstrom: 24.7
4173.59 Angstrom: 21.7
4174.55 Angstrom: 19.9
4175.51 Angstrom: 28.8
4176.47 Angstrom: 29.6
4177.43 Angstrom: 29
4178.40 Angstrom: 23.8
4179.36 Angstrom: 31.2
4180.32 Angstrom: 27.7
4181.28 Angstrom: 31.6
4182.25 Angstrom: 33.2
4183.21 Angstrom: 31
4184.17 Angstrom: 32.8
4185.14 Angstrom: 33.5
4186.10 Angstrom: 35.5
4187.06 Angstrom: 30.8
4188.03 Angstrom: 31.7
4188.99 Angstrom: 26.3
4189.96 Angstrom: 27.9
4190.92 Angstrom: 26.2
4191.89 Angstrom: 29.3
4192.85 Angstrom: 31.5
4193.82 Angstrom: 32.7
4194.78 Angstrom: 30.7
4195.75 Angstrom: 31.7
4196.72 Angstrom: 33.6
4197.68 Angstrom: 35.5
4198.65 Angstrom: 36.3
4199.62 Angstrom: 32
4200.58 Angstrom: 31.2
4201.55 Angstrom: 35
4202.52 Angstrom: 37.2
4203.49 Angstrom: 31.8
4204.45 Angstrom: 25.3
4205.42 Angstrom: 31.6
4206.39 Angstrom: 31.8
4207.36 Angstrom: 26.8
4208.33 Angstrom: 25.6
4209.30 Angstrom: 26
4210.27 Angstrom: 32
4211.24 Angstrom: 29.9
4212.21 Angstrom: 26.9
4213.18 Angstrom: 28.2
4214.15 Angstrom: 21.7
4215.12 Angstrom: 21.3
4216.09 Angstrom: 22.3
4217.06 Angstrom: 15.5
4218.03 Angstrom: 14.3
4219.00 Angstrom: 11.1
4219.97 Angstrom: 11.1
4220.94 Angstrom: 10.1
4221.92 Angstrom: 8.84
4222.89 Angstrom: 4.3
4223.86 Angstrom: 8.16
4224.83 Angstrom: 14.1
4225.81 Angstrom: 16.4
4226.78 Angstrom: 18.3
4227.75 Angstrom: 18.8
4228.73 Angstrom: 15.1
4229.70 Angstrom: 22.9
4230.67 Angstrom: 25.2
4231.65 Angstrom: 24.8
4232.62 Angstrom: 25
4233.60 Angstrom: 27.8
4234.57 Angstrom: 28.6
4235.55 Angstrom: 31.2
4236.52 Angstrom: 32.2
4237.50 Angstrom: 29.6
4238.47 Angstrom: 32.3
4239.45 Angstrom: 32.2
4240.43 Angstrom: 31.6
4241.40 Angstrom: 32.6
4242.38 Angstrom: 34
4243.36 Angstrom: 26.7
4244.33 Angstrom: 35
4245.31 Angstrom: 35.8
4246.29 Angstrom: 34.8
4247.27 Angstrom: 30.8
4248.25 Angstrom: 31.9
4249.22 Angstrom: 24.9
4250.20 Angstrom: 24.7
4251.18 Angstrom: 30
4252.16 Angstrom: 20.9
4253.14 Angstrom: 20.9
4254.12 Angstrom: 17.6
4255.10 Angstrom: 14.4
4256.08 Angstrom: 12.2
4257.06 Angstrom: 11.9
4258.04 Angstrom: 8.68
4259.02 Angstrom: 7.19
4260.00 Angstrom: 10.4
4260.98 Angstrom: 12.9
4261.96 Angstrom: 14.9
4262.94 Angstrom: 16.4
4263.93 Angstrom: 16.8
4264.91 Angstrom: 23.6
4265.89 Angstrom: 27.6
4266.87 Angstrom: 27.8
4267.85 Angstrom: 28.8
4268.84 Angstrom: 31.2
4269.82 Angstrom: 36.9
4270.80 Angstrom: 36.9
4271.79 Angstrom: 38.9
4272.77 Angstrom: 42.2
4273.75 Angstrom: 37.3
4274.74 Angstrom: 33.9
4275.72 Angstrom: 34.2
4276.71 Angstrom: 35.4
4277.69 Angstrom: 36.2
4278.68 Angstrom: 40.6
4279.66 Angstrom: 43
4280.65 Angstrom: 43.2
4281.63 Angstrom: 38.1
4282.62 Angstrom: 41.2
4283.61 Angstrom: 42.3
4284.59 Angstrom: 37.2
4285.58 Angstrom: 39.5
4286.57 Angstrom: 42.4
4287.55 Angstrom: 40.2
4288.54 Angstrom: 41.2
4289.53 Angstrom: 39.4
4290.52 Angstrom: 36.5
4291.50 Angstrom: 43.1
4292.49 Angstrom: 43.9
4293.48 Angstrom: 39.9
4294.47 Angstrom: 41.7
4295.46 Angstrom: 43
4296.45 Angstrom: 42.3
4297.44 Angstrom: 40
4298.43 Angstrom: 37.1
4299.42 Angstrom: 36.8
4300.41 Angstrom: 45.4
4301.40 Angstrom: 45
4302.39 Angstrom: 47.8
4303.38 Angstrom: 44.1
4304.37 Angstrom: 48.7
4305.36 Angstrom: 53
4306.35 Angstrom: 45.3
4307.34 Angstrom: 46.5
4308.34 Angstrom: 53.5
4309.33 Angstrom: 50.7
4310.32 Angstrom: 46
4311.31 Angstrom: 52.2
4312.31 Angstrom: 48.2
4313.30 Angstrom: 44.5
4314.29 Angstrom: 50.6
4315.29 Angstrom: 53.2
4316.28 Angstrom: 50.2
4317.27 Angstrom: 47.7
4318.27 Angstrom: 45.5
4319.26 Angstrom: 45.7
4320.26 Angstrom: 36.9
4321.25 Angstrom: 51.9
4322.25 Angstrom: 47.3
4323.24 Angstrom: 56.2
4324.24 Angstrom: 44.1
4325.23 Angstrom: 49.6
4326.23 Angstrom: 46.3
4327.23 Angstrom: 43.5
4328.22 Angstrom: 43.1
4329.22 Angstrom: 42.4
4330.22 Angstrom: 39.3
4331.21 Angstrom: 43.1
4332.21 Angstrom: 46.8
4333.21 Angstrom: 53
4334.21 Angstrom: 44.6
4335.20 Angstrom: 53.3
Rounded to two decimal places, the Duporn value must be -0.21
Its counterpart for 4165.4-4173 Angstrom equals 0.18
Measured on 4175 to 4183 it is 0.15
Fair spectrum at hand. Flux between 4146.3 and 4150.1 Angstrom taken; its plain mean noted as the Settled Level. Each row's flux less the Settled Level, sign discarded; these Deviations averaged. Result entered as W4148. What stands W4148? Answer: 1.6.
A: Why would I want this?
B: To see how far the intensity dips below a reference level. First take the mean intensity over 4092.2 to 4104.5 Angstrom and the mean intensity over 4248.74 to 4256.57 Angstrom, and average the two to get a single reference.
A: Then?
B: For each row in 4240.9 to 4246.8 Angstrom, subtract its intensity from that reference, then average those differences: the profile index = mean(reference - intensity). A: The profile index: -12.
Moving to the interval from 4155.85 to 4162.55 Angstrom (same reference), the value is -3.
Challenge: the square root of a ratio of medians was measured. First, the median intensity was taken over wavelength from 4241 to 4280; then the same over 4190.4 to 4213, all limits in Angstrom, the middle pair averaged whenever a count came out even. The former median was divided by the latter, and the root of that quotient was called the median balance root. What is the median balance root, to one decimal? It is 1.0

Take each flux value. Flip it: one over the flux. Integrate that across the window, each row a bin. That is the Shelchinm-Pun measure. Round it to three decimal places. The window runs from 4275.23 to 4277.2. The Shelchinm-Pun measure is 0.057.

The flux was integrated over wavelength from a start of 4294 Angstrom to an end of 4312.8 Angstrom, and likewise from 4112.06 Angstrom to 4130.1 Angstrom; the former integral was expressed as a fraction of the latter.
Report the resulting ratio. 2.4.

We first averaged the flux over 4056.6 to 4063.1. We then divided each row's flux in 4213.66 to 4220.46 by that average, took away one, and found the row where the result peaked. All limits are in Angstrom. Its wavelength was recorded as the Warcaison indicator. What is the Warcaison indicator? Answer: 4216.09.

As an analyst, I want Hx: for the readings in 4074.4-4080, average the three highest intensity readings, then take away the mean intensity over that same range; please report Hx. 2.9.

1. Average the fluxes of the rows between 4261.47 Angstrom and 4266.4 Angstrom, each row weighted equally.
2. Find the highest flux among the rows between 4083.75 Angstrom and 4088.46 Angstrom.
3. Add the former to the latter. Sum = 54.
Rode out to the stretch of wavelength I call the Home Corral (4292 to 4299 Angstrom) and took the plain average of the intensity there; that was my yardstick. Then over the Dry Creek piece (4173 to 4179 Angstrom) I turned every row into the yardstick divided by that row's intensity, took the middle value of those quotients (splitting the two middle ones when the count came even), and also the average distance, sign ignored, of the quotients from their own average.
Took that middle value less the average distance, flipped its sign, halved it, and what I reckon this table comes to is -0.67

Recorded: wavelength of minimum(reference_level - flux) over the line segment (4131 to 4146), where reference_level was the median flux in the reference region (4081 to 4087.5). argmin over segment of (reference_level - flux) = 4133.42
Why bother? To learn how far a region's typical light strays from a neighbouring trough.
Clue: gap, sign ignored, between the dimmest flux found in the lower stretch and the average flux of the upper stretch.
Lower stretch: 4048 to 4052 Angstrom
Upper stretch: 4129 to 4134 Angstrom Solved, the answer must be 2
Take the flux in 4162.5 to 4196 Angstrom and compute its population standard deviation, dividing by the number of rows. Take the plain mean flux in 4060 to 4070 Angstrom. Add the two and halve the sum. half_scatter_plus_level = 16.3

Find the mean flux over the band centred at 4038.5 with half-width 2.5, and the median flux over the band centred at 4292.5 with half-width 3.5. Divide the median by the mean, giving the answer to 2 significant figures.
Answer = 1.8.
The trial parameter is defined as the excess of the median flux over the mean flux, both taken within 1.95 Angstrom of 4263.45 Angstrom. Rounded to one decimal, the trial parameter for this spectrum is -1.3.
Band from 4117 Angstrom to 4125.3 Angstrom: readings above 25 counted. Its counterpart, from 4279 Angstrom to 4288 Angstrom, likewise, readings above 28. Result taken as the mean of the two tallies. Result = 5.5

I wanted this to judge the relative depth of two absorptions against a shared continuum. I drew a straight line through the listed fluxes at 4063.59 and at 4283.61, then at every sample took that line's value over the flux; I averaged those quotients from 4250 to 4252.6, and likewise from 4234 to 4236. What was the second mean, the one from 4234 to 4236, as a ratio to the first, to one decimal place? 0.8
